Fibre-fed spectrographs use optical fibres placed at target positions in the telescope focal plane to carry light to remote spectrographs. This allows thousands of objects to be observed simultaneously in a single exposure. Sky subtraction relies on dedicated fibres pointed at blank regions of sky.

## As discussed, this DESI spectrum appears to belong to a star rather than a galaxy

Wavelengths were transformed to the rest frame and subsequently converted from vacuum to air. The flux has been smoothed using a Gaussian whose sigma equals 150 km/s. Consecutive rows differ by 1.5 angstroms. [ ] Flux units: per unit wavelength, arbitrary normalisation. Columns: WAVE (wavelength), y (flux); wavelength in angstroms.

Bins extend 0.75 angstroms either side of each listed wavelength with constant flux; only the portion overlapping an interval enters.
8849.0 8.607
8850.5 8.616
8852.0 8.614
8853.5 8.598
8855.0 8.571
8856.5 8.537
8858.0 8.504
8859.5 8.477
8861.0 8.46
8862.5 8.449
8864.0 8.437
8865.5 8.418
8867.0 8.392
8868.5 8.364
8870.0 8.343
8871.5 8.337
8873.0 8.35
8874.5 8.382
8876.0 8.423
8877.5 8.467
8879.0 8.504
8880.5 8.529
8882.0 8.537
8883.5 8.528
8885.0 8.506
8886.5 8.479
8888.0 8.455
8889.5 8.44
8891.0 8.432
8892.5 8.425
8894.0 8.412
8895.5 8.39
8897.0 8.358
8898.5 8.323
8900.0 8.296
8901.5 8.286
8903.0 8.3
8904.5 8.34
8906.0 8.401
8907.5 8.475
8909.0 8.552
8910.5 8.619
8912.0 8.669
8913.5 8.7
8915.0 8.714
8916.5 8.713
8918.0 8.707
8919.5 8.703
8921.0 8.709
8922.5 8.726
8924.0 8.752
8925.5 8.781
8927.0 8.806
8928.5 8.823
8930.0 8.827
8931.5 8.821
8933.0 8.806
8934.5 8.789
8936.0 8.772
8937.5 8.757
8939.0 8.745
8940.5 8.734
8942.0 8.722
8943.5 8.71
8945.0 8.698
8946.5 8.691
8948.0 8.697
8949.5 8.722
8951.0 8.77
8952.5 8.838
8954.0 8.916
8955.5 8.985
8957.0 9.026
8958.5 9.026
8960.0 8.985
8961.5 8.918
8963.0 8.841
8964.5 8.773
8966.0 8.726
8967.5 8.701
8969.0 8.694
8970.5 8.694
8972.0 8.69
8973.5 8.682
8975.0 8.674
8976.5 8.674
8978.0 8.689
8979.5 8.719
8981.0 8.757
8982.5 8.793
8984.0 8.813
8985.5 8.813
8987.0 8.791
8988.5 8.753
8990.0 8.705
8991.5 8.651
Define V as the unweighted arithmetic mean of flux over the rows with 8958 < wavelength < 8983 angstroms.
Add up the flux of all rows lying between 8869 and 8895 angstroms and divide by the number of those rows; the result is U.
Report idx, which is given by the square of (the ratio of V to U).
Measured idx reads 1.08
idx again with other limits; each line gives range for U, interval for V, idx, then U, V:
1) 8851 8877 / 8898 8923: 1.02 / 8.45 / 8.54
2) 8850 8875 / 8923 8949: 1.07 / 8.46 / 8.76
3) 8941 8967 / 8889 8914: 0.91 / 8.83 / 8.44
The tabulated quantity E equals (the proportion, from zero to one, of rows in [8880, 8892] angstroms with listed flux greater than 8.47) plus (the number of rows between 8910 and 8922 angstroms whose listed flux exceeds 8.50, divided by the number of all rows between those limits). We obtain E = 1.6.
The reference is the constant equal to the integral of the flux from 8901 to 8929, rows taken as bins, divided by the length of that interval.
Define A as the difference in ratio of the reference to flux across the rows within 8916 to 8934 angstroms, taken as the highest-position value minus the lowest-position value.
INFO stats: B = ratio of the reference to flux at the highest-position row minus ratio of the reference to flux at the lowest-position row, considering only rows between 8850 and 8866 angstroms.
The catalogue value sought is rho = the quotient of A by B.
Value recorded 0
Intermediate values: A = -0.010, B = 0.024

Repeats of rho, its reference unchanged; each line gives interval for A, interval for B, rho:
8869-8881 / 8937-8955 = 1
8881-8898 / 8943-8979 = 9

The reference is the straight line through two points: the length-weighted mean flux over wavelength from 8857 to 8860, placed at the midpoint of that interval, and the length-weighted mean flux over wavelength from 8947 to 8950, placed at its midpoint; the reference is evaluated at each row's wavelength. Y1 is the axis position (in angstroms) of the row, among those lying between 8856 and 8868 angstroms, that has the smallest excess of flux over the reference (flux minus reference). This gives 8867.0 angstroms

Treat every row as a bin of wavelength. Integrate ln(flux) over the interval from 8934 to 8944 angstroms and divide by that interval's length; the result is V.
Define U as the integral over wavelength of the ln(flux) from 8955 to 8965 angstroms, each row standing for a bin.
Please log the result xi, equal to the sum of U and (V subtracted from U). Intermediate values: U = 21.9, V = 2.169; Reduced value 41.6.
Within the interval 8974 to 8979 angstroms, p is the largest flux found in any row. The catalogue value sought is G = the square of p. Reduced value 75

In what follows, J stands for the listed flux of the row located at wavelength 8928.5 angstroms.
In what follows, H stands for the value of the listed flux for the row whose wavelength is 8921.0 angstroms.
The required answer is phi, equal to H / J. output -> 0.99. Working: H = 8.709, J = 8.823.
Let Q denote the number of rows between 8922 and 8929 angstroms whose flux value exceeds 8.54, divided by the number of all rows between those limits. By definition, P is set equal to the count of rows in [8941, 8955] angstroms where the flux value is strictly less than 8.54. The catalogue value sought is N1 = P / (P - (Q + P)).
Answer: 0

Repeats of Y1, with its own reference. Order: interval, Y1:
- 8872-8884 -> 8873.0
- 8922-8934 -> 8922.5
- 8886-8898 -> 8897.0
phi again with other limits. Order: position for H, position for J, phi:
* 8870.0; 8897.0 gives 1.00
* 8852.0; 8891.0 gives 1.02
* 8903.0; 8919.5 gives 0.95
